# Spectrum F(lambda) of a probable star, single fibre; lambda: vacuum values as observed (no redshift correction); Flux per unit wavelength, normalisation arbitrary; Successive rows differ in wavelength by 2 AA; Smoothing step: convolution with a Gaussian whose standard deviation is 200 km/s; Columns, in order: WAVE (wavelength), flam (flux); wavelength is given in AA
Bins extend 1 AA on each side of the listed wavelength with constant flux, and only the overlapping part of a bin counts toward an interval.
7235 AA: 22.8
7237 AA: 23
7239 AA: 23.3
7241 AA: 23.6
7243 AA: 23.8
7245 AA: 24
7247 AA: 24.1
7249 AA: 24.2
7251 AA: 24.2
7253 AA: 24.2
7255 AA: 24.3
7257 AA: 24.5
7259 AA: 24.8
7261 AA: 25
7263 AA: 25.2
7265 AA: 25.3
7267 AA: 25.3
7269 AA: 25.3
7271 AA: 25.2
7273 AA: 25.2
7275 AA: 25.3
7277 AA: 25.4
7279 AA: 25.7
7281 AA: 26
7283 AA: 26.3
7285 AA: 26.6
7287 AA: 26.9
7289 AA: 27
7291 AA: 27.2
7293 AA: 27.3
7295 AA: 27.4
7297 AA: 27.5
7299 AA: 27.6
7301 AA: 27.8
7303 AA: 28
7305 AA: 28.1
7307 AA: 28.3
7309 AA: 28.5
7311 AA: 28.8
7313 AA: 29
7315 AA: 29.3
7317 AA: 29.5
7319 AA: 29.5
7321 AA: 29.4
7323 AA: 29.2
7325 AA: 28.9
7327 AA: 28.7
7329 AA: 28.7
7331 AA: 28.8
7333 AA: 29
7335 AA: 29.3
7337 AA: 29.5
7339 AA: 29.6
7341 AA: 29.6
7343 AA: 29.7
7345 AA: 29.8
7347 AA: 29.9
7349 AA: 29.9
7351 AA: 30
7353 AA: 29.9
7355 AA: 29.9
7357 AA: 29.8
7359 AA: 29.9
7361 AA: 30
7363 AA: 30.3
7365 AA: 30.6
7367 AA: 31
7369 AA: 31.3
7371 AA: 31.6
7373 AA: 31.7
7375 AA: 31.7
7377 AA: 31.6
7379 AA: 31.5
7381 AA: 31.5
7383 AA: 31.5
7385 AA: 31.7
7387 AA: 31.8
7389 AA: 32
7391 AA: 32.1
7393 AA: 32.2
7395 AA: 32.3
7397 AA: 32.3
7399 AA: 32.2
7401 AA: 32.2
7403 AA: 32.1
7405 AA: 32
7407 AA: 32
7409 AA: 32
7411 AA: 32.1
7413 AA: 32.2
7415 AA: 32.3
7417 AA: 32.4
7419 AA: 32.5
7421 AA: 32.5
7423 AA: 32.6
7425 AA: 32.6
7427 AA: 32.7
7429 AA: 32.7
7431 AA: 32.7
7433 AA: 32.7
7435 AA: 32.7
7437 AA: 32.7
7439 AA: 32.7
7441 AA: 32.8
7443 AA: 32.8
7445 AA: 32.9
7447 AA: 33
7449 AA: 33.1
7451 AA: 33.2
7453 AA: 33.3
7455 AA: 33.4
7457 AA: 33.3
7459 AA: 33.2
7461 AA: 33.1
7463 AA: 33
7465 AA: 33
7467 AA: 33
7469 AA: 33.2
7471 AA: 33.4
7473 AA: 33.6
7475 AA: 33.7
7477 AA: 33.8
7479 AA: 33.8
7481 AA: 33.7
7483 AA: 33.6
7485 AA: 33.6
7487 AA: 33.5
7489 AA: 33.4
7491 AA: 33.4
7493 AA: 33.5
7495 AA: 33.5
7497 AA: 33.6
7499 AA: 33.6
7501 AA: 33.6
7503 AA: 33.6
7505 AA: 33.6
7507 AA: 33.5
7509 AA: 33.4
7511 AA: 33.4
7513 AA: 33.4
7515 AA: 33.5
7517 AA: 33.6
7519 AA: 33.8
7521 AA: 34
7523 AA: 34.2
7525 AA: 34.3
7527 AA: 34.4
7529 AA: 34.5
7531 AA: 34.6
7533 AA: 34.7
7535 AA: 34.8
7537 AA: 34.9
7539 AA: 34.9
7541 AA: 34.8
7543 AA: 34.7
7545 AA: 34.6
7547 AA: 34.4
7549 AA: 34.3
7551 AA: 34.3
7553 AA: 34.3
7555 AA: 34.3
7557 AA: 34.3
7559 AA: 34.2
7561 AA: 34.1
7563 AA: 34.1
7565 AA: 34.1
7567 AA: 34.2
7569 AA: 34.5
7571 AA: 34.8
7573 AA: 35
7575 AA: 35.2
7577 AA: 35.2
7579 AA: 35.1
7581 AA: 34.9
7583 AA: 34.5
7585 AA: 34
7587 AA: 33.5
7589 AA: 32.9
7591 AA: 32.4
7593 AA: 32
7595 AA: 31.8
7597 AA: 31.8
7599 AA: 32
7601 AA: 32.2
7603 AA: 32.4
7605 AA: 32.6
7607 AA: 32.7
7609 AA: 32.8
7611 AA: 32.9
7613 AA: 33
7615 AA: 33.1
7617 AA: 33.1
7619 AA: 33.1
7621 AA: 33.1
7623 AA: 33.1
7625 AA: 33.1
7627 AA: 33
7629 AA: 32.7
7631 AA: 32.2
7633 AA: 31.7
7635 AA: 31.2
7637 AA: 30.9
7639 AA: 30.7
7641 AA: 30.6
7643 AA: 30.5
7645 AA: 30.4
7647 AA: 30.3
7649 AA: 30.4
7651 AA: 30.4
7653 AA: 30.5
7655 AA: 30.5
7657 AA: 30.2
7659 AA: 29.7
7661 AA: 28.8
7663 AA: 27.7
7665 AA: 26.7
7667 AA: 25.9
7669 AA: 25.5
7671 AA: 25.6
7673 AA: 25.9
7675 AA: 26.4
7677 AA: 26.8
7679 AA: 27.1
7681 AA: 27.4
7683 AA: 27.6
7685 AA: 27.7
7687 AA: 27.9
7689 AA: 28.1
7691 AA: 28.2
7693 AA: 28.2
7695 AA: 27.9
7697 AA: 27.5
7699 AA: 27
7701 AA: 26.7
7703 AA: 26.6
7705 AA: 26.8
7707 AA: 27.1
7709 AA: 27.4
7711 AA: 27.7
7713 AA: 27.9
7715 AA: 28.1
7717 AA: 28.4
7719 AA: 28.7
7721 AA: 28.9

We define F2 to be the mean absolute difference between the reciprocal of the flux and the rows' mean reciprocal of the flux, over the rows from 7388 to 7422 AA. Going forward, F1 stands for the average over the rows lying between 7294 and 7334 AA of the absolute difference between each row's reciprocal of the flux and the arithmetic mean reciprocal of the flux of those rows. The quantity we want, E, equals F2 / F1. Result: 0.18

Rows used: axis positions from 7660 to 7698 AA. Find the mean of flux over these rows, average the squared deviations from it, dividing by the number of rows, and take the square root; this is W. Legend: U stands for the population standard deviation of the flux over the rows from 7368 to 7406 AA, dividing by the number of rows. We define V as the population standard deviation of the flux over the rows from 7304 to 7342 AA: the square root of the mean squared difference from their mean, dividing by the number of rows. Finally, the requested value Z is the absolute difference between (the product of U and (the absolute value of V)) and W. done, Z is 0.81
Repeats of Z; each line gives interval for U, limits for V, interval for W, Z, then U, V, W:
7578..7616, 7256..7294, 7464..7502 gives 0.59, 0.975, 0.84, 0.22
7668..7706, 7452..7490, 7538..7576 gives 0.11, 0.824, 0.26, 0.32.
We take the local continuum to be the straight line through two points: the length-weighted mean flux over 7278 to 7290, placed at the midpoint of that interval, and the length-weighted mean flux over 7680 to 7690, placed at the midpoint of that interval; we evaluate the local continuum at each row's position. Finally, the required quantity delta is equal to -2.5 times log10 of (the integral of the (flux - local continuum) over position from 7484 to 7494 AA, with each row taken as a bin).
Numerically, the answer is -4.51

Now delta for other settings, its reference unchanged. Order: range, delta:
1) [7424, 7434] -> -4.41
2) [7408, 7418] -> -4.32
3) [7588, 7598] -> -4.19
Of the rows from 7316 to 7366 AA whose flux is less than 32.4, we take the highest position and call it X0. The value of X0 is 7365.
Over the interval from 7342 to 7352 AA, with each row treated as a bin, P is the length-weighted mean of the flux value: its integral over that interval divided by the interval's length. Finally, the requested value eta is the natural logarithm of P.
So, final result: 3.40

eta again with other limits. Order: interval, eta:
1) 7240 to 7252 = 3.18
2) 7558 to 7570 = 3.53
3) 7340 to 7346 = 3.39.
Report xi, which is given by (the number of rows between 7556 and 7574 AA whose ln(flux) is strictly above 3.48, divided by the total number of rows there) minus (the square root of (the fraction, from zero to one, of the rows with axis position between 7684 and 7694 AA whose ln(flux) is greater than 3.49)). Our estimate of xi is 1.0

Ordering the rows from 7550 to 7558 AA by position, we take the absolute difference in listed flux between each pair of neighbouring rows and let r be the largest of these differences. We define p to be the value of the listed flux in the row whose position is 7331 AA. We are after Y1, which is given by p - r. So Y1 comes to 28.8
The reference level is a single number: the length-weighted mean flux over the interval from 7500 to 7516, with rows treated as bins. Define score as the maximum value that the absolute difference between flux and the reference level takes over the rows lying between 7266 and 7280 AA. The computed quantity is 8.3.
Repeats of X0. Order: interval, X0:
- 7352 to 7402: 7401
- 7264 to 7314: 7313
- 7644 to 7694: 7693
